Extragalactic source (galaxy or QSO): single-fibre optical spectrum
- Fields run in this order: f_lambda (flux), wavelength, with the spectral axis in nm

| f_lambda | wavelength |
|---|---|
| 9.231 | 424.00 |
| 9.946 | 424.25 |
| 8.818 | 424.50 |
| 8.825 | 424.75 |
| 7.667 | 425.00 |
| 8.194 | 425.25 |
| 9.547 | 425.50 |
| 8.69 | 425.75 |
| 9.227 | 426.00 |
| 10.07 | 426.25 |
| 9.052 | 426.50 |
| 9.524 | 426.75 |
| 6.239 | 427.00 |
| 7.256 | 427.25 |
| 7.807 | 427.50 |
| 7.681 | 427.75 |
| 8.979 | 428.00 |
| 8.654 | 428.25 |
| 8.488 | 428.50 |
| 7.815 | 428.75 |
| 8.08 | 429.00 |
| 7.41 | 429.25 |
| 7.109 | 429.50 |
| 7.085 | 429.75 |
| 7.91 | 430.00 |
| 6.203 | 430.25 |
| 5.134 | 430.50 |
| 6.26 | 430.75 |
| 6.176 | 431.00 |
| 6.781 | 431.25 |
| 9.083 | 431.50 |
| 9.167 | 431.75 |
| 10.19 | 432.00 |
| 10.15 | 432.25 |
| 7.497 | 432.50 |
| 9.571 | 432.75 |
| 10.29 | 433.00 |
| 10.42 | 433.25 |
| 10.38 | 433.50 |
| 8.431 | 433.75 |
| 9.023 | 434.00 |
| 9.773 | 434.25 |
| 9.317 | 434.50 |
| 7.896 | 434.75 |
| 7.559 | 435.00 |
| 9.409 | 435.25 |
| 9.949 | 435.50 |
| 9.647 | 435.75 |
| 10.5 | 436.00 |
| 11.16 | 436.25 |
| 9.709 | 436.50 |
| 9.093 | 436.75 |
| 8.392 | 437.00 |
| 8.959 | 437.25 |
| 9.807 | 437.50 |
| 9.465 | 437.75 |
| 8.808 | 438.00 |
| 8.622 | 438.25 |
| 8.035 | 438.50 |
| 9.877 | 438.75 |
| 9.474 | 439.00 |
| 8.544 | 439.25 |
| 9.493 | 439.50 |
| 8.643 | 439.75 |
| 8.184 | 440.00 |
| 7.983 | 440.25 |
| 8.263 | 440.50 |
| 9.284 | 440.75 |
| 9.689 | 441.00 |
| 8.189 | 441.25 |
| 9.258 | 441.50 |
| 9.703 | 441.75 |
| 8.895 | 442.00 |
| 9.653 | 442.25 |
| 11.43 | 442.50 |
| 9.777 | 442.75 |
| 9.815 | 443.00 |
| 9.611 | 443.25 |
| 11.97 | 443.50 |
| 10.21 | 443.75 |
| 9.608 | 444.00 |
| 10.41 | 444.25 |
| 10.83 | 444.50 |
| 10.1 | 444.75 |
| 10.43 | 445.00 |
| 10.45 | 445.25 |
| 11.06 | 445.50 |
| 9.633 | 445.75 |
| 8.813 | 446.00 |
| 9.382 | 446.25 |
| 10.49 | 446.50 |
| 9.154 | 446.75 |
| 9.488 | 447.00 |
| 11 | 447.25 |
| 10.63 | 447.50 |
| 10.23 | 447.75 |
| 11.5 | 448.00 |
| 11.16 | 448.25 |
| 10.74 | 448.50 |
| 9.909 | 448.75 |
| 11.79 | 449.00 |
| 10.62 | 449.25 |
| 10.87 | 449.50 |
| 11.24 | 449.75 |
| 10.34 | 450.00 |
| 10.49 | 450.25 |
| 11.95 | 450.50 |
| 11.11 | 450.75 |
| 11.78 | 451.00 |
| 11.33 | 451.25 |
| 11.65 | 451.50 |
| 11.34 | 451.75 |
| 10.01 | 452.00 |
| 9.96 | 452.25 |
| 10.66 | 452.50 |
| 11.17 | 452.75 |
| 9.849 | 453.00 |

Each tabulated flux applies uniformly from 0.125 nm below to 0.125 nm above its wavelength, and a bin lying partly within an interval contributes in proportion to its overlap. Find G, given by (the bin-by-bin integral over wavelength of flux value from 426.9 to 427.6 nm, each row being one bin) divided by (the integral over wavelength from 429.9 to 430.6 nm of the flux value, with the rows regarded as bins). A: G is 1.11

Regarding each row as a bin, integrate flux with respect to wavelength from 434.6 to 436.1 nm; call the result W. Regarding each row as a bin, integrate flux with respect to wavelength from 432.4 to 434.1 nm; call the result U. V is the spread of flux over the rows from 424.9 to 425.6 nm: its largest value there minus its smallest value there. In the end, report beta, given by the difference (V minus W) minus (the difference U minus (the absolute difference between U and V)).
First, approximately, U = 16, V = 1.9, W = 13.7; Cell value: -13.7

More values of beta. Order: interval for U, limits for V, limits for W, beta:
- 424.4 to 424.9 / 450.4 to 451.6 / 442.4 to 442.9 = -5.3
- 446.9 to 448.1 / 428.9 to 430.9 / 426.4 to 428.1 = -13.7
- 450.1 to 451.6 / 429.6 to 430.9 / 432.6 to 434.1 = -14.5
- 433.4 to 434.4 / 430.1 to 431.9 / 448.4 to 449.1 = -7.5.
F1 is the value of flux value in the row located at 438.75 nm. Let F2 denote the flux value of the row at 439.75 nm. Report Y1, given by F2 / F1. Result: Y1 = 0.9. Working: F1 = 9.877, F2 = 8.643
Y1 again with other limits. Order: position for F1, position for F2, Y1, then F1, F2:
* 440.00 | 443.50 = 1.5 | 8.184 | 11.97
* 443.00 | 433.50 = 1.1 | 9.815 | 10.38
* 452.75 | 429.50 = 0.6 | 11.17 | 7.109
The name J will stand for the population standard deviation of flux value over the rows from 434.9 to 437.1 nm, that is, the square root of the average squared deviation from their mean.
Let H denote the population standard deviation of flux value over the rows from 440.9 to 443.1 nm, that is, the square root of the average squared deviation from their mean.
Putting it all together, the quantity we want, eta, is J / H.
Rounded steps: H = 0.82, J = 1.01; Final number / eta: 1.23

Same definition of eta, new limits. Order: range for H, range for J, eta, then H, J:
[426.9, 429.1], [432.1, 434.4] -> 1.23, 0.77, 0.95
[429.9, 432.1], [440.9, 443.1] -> 0.50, 1.62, 0.82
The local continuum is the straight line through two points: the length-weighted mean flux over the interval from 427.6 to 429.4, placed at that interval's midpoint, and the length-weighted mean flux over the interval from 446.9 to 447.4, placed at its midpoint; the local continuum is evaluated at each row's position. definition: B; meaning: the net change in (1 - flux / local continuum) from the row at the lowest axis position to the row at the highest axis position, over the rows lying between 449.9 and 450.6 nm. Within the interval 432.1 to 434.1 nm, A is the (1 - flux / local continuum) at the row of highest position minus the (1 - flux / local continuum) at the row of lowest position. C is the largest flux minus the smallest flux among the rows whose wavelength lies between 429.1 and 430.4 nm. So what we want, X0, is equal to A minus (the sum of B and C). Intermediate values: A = 0.2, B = -0.15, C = 1.7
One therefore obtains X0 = -1.4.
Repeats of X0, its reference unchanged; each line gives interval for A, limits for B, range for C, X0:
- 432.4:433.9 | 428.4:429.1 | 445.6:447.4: -2.3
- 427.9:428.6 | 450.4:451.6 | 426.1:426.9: -1.0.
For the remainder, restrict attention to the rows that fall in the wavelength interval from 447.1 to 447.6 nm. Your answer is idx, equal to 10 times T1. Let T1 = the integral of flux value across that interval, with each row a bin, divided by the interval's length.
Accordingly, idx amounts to 108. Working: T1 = 10.8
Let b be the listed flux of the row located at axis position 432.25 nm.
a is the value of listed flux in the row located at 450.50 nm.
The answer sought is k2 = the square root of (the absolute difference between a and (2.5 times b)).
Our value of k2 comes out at 3.66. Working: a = 11.95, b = 10.15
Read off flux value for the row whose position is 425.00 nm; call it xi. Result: 7.667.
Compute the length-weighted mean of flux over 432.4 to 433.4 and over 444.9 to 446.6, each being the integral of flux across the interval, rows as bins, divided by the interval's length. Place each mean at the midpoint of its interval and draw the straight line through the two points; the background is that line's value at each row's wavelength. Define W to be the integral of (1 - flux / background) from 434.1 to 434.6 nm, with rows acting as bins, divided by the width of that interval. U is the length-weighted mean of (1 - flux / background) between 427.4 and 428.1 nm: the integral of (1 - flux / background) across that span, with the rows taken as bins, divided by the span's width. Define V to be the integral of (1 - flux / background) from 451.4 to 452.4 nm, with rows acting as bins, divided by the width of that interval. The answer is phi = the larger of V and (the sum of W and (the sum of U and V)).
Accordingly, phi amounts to 0.1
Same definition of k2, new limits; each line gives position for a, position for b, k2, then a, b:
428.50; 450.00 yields 4.17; 8.488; 10.34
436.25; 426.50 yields 3.39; 11.16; 9.052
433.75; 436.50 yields 3.98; 8.431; 9.709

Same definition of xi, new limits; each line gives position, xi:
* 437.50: 9.807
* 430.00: 7.91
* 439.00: 9.474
